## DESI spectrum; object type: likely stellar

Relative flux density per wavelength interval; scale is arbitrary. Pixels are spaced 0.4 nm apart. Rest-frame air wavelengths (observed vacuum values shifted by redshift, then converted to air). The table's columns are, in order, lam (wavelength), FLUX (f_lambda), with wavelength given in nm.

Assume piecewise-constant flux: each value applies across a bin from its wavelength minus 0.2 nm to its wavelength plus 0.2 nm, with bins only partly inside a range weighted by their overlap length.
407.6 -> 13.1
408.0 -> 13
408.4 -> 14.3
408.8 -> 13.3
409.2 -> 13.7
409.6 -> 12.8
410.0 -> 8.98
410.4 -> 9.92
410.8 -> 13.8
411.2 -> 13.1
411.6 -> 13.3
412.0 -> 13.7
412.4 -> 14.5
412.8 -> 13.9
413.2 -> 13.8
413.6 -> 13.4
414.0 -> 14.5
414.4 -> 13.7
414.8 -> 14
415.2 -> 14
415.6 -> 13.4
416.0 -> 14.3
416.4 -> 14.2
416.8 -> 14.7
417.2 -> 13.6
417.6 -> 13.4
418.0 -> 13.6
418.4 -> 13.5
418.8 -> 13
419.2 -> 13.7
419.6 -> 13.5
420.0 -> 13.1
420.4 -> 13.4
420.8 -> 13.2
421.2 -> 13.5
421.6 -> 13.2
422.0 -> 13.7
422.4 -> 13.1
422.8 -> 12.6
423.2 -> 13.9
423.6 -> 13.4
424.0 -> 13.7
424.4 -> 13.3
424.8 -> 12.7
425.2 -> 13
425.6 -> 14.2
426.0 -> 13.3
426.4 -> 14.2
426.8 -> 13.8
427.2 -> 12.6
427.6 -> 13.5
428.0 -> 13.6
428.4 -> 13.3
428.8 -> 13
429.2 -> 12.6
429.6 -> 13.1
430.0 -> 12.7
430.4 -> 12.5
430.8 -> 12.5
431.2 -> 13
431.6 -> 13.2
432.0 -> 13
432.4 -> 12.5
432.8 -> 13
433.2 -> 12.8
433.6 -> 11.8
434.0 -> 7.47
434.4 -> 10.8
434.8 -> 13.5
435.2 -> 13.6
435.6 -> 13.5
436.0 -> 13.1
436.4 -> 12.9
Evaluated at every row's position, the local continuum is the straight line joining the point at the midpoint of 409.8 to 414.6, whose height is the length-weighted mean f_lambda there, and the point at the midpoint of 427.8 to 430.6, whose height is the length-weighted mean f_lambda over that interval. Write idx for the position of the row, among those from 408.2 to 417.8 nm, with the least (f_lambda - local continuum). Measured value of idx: 410.0 nm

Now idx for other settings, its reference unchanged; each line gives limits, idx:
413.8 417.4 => 415.6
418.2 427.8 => 422.8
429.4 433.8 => 433.6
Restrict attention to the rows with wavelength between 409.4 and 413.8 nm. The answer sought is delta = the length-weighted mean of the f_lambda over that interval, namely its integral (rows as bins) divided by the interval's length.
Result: 12.8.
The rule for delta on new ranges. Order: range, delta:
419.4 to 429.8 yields 13.3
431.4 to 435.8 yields 12.3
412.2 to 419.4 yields 13.8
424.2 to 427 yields 13.5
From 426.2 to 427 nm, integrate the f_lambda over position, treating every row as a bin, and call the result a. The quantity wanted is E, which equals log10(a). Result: 1.05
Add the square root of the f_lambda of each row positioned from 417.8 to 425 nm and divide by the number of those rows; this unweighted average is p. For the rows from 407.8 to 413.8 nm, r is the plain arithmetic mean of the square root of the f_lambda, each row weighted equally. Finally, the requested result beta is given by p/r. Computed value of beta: 1.01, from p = 3.65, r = 3.604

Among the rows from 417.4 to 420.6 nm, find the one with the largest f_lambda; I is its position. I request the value 419.2 nm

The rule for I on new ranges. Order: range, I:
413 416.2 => 414.0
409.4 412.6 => 412.4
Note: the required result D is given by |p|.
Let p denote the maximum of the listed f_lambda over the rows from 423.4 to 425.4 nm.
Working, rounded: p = 13.7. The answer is 13.7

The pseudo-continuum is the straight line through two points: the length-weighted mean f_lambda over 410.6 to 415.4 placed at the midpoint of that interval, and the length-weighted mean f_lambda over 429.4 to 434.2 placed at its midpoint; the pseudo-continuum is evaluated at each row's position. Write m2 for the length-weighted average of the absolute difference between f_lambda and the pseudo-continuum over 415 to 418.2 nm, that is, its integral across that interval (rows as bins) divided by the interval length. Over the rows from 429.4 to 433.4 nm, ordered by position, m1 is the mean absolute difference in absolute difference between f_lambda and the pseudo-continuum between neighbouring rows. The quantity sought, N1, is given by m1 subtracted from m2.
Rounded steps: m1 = 0.30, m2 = 0.44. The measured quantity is 0.14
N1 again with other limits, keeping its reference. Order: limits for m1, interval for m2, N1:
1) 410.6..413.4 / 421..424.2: 0.05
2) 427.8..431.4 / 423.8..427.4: 0.36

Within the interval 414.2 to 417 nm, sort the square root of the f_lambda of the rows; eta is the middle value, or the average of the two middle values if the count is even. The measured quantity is 3.74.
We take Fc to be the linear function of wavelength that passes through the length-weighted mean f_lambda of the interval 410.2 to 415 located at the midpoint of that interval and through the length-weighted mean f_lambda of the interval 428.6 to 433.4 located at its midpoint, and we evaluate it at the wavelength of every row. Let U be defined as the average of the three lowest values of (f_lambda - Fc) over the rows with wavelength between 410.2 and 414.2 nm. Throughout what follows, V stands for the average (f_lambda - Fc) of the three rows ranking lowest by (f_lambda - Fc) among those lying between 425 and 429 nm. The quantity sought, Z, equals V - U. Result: 1.3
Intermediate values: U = -1.42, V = -0.1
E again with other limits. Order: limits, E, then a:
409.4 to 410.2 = 0.94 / 8.7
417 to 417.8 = 1.03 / 10.8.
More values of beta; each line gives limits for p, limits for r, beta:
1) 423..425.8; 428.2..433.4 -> 1.02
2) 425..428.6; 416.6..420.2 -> 1.00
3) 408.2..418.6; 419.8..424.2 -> 1.00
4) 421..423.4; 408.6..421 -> 1.00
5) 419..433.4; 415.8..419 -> 0.98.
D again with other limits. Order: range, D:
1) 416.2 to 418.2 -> 14.7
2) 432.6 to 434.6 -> 13.0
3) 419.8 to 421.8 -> 13.5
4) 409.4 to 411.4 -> 13.8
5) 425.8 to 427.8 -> 14.2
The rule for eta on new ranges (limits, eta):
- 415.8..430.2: 3.66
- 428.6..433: 3.61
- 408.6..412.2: 3.65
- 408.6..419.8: 3.69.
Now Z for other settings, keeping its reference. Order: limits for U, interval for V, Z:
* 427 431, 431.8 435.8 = -2.4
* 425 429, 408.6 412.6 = -2.9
